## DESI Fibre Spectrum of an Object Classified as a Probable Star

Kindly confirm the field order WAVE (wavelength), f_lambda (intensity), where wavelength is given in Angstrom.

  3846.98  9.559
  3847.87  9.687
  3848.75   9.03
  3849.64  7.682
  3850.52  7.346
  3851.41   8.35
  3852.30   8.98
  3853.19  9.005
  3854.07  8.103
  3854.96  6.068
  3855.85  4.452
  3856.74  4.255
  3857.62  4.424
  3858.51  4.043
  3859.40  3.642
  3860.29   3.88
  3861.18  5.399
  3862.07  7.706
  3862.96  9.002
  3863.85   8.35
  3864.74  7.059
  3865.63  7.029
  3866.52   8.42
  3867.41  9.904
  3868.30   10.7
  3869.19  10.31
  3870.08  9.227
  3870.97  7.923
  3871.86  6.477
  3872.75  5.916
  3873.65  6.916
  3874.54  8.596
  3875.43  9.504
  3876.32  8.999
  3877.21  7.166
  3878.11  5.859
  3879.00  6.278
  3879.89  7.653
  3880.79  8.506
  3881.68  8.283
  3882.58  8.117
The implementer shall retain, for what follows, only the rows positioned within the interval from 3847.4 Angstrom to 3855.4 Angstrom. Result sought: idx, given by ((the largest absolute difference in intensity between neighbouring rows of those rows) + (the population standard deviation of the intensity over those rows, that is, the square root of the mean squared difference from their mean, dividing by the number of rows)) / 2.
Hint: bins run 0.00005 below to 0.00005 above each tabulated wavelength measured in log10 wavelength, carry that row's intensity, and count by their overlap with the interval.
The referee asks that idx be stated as 1.54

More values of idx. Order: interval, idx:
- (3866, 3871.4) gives 1.24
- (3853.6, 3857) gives 1.79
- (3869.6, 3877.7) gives 1.53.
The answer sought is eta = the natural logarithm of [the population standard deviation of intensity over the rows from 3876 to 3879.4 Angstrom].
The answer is 0.2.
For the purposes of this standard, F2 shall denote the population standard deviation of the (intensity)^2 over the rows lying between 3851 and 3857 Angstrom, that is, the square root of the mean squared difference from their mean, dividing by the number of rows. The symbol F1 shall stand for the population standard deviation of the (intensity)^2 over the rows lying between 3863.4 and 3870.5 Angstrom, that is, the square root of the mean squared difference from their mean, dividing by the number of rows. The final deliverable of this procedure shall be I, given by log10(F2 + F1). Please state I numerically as 1.69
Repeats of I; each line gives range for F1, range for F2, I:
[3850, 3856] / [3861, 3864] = 1.61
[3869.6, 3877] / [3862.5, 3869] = 1.62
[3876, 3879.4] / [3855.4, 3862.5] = 1.51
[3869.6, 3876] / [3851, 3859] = 1.67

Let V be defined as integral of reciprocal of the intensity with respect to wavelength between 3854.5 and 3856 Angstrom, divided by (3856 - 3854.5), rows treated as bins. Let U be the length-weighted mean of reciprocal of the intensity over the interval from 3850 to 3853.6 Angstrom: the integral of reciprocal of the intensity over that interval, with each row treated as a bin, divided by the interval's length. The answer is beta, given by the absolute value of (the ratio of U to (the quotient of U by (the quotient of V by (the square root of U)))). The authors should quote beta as 0.54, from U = 0.120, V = 0.188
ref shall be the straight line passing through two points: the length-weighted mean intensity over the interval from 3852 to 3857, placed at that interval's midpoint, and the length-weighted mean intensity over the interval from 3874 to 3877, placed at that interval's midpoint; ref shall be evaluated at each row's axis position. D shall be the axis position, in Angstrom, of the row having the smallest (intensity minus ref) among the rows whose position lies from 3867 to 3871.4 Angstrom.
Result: 3870.97 Angstrom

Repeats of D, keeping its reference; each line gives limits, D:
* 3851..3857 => 3856.74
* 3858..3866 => 3859.40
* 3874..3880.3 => 3878.11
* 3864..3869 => 3865.63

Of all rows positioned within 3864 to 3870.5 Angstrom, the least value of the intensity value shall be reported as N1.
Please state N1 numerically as 7.029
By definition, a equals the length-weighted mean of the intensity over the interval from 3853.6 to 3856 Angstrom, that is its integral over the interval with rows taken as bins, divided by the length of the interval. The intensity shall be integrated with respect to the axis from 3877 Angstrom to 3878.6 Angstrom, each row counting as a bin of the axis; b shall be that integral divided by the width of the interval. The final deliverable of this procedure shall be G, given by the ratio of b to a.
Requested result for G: 0.99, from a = 6.47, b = 6.4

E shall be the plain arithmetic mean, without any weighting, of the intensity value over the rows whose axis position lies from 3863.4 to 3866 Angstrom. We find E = 7.48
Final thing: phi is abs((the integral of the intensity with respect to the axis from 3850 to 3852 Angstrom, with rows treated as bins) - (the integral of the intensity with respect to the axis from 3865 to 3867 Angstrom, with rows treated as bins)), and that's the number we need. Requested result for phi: 0.4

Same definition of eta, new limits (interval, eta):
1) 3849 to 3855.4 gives 0.0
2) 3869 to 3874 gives 0.4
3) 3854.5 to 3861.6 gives -0.3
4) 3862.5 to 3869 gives 0.2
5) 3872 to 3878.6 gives 0.3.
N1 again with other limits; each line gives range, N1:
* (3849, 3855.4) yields 6.068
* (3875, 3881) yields 5.859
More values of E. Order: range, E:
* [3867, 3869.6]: 10.30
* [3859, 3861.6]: 4.31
